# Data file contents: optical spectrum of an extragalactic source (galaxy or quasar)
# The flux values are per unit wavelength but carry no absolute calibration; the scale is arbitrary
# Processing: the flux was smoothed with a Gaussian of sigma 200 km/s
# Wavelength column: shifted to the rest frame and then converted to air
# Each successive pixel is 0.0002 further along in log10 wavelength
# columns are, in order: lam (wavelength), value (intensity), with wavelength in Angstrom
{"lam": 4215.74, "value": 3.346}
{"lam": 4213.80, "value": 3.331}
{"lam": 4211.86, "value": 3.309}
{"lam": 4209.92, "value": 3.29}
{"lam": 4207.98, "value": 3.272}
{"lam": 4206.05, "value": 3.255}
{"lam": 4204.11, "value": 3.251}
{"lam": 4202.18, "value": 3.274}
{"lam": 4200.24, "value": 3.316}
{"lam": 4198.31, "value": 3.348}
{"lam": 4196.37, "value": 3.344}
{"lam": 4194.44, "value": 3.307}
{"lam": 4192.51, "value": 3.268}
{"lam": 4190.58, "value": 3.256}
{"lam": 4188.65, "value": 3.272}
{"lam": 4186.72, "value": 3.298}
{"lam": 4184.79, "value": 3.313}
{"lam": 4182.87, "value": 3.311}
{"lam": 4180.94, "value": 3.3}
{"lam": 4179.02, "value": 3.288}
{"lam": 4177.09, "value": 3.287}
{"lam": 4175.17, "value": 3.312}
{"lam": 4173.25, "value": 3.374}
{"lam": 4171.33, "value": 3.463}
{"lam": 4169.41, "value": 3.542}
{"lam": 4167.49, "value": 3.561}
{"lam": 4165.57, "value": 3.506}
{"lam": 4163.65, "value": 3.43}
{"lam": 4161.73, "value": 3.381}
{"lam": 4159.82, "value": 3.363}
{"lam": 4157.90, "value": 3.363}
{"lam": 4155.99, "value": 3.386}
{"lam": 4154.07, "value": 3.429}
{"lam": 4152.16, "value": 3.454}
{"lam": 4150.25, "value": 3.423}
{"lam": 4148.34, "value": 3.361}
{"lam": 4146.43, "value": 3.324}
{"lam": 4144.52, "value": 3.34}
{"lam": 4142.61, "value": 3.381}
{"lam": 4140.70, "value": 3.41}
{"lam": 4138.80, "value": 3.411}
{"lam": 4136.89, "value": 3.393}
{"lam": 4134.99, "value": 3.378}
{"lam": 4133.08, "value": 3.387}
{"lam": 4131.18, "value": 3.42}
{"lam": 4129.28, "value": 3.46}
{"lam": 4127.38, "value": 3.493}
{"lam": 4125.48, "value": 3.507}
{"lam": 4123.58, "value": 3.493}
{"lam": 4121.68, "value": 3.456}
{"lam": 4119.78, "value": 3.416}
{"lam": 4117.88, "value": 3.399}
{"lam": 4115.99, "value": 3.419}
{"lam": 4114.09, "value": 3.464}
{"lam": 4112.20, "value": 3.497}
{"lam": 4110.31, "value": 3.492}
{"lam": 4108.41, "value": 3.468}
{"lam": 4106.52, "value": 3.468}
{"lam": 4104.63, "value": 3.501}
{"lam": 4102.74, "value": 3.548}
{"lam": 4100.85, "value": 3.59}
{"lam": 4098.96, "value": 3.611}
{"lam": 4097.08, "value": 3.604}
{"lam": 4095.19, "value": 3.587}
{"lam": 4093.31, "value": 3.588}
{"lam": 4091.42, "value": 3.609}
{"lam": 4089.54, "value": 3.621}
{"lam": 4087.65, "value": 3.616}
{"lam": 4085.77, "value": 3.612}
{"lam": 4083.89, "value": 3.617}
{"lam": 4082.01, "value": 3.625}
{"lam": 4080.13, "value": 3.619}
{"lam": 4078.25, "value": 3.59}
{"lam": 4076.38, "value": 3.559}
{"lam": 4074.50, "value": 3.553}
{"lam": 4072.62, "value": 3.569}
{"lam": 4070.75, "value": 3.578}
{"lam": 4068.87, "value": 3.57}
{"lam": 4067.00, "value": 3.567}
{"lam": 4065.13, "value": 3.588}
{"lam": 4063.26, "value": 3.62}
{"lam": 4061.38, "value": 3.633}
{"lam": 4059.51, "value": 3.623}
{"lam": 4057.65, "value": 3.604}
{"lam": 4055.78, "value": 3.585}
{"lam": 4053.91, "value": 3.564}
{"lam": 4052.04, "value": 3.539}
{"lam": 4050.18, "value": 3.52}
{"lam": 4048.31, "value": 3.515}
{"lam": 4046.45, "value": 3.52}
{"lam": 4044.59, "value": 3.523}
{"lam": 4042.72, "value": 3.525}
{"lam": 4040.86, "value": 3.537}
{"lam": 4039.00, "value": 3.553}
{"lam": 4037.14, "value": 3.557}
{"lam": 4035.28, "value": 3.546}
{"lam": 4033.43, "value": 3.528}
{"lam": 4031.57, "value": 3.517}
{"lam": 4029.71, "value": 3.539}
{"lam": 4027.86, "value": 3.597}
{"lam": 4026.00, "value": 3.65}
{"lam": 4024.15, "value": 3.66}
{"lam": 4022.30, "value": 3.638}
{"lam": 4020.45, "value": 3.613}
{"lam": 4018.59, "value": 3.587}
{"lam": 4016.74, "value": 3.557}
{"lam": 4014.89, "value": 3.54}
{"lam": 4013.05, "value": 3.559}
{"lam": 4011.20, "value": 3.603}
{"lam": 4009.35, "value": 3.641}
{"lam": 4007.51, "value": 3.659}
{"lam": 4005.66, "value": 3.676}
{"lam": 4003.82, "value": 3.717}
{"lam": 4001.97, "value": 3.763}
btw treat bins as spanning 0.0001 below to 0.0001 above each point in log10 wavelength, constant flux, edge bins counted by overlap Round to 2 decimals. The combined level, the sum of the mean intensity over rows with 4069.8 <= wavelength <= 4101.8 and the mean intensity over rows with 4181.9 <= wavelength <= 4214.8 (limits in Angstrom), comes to 6.89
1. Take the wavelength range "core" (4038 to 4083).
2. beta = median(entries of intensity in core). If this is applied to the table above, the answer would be 3.57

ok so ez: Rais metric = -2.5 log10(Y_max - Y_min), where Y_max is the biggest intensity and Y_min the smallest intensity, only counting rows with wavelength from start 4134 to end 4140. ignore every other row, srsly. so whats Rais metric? 3.7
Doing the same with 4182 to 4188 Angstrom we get 4.6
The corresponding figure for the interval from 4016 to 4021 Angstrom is 3.1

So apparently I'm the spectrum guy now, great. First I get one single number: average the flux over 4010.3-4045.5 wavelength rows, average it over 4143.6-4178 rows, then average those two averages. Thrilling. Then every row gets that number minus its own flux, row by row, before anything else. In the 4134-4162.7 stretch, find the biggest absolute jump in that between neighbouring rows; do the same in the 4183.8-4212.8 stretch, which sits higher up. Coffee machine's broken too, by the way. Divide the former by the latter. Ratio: 1.5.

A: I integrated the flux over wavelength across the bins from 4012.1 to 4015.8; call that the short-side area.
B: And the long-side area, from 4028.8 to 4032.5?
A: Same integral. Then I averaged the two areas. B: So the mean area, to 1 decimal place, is 13.1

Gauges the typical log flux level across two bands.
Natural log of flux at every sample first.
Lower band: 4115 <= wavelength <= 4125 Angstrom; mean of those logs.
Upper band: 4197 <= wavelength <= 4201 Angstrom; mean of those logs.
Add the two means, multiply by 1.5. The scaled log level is 3.66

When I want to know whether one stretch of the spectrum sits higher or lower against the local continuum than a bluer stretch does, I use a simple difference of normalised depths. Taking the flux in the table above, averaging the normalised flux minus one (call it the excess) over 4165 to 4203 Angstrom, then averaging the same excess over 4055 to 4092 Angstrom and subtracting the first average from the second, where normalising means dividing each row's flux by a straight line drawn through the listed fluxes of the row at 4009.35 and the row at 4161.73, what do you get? 0.018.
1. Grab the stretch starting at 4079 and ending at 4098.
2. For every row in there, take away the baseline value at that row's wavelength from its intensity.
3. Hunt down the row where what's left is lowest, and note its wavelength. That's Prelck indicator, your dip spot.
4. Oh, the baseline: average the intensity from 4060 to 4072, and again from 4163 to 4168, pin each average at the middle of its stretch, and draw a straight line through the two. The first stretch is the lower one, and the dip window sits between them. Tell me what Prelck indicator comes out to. 4093.31 Angstrom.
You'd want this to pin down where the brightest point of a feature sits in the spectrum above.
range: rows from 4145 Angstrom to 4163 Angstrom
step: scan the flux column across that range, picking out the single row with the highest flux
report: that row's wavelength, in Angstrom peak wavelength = 4152.16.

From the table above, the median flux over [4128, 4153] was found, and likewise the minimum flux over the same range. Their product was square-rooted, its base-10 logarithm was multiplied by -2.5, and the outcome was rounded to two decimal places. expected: -1.32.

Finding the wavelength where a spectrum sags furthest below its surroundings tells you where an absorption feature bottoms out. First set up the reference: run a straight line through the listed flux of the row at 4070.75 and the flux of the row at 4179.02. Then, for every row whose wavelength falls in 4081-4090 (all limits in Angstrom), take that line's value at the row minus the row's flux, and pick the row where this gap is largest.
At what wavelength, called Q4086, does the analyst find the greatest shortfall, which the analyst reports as 4083.89 Angstrom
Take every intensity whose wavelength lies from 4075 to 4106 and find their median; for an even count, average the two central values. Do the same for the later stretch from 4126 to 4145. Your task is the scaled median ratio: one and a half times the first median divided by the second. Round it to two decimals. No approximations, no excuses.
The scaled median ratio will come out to 1.59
